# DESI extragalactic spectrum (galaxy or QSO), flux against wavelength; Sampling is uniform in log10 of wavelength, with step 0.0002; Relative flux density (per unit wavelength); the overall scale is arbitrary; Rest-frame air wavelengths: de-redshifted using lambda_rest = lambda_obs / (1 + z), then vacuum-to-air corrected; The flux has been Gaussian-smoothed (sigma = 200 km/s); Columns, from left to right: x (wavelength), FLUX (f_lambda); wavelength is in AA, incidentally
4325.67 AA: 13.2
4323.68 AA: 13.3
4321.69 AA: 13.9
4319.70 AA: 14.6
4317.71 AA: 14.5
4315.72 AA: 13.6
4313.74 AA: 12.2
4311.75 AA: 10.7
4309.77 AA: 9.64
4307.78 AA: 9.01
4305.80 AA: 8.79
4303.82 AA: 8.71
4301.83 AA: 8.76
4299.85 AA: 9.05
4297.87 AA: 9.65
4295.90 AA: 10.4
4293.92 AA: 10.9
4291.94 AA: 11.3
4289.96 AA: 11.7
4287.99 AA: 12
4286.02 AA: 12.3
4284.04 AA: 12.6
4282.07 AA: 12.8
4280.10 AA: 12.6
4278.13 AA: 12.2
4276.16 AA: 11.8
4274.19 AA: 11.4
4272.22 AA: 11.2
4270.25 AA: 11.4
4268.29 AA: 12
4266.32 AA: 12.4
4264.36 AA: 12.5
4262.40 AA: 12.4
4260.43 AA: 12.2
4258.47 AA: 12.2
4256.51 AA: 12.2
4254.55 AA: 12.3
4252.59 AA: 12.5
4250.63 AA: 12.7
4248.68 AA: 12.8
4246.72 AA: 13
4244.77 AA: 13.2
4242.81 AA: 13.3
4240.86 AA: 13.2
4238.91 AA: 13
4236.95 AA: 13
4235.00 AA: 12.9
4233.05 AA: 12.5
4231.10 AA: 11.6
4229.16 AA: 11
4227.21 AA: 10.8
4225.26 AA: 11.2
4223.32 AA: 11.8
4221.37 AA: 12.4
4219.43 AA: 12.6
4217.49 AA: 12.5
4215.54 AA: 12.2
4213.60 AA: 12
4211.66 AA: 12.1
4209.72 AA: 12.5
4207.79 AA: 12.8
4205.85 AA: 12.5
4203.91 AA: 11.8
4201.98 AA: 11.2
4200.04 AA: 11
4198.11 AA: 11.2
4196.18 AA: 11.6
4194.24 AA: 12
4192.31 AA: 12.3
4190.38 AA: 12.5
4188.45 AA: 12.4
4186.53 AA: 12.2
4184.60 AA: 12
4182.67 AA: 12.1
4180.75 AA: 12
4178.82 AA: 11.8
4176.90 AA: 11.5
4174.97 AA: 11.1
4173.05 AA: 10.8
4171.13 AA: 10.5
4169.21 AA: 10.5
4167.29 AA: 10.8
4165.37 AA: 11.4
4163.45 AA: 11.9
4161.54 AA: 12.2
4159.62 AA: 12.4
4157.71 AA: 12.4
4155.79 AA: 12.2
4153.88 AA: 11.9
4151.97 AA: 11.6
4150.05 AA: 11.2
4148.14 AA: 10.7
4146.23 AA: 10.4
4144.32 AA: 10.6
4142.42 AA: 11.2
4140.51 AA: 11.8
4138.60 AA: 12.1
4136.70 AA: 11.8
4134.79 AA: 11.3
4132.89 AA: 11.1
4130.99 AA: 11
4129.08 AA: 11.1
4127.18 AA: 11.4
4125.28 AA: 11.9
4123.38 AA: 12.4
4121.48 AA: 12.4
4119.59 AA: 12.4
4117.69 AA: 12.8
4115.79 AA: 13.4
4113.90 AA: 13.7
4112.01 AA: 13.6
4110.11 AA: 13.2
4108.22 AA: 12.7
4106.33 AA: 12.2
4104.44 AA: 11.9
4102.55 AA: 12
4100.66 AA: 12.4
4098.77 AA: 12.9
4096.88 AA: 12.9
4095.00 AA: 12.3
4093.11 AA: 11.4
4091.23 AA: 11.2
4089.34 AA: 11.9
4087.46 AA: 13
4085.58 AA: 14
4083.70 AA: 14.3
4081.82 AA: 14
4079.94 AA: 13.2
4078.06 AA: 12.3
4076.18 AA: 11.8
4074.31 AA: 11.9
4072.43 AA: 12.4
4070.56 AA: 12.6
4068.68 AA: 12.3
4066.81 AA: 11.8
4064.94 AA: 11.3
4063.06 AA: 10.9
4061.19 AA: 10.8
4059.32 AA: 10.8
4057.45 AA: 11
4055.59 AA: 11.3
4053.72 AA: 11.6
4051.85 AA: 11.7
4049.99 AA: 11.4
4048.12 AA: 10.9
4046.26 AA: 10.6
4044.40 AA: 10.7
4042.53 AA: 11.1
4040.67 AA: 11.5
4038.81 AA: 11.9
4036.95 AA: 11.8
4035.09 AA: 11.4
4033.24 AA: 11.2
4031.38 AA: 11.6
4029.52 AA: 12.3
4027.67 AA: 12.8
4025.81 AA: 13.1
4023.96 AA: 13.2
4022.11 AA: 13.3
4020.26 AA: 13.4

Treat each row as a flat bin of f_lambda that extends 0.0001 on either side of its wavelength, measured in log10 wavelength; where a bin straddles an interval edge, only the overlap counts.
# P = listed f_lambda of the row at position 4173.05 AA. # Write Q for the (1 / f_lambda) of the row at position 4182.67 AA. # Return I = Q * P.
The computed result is 0.89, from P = 10.8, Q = 0.083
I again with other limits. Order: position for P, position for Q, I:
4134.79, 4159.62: 0.91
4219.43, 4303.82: 1.45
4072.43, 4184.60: 1.03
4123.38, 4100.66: 1.00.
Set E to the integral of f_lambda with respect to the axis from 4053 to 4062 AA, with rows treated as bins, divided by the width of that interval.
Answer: 11.1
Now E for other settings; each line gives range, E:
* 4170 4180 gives 11.1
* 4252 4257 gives 12.3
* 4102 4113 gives 12.6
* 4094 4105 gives 12.4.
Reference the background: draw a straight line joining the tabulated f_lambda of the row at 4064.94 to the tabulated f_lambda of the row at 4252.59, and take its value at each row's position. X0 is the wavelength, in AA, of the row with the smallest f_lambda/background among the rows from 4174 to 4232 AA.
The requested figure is 4227.21 AA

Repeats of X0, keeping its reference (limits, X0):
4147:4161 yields 4148.14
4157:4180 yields 4171.13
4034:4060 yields 4046.26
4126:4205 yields 4171.13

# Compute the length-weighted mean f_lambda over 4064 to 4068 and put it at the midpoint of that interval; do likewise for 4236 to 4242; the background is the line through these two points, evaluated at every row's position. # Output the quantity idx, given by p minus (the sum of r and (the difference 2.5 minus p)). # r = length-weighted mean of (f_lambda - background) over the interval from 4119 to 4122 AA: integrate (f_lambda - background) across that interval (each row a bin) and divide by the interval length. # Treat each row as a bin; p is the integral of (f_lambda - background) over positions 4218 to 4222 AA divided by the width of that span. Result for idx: -3.6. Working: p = -0.4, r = 0.3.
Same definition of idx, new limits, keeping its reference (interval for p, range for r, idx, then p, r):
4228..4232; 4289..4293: -3.9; -1.7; -2.0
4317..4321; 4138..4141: -0.7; 0.8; -0.3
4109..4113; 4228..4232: 2.0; 1.4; -1.7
